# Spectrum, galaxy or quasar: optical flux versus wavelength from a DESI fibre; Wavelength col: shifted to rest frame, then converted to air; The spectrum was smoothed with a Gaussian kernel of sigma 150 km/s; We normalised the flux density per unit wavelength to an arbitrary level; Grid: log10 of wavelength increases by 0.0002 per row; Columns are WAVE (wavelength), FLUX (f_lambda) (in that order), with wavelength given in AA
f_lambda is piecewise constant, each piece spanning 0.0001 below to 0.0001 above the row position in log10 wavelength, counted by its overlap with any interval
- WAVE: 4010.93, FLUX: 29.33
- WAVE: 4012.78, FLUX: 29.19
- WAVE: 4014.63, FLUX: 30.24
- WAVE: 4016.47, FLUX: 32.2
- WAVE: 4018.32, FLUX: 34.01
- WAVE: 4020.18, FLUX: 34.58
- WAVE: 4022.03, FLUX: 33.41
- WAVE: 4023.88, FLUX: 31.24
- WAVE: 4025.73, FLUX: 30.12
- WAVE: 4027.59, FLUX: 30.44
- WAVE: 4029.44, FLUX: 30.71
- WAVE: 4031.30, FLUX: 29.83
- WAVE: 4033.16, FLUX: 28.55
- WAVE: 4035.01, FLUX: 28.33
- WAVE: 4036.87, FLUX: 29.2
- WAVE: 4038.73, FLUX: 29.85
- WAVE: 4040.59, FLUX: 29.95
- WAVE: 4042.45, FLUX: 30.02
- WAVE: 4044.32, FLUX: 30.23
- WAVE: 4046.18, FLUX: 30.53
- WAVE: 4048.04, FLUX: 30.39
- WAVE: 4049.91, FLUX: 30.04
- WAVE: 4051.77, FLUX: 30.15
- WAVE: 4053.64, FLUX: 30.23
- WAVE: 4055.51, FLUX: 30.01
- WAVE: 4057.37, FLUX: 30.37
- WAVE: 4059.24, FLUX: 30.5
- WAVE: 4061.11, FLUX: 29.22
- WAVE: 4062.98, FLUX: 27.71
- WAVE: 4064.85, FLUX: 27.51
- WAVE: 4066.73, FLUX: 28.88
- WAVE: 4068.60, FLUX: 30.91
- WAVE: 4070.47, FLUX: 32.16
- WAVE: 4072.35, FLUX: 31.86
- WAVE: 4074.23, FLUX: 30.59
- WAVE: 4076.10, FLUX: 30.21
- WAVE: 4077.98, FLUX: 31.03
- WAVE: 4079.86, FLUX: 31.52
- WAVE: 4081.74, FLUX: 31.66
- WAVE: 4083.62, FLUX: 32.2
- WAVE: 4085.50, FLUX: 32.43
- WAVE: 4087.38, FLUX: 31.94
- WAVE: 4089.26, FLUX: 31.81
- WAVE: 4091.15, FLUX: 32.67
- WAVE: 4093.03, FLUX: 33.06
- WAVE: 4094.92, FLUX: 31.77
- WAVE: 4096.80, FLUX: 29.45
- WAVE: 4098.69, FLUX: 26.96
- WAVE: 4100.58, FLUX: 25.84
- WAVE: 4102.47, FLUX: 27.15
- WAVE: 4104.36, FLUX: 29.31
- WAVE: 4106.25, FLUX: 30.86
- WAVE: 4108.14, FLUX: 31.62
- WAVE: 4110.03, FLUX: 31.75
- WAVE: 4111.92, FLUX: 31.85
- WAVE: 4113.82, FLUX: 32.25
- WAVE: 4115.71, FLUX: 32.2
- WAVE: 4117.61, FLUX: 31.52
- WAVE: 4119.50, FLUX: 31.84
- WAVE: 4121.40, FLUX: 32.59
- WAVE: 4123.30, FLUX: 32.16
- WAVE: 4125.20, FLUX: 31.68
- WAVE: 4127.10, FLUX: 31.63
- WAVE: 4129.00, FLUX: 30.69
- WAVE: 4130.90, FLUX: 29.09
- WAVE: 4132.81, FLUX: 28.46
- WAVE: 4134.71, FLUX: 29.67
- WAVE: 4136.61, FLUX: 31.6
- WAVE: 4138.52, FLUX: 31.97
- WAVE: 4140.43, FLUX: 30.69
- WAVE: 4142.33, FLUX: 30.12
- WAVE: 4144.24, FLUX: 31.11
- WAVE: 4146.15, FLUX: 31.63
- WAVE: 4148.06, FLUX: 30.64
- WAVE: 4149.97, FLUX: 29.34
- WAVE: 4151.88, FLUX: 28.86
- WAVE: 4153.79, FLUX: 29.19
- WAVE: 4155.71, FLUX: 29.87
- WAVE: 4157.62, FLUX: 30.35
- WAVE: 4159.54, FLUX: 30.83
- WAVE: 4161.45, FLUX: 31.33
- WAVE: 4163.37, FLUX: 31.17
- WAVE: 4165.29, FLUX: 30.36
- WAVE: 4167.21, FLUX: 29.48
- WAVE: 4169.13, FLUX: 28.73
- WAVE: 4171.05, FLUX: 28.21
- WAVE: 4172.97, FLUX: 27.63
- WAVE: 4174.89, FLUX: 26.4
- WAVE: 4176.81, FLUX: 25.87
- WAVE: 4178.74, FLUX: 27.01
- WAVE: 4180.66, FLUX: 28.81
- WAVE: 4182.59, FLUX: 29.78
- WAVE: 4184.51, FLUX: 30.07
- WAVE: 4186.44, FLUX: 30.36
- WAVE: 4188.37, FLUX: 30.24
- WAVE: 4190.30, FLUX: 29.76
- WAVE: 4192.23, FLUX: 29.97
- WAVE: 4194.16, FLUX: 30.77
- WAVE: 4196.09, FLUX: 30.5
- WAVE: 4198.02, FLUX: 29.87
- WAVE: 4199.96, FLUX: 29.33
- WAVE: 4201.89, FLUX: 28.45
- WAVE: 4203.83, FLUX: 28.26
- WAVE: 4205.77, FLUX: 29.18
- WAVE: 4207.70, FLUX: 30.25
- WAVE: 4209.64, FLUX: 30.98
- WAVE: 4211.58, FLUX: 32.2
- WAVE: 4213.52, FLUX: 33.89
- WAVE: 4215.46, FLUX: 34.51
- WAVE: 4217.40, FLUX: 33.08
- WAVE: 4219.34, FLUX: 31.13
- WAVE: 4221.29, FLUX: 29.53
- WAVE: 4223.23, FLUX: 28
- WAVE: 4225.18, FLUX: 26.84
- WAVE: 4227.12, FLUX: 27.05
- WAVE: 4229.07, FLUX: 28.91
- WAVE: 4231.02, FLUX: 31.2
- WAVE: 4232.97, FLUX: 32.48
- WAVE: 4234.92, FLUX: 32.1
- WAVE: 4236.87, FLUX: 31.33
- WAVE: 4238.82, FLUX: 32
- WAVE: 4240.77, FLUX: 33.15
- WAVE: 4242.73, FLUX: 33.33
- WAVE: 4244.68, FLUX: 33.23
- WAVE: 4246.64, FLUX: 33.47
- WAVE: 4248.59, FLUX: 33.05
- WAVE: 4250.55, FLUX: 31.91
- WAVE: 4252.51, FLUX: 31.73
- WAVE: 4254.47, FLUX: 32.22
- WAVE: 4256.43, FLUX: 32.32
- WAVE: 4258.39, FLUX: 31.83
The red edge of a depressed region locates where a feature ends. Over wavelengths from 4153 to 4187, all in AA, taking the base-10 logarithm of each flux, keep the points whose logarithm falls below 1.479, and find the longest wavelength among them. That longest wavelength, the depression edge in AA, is 4184.51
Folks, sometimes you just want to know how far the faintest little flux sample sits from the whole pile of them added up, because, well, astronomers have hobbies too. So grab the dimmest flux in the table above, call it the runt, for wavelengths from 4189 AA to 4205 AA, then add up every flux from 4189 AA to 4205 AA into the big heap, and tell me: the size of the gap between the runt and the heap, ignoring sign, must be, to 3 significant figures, 209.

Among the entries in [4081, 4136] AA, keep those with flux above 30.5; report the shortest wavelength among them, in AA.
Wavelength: 4081.74 AA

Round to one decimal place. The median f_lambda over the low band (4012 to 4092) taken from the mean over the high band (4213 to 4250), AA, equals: 1.1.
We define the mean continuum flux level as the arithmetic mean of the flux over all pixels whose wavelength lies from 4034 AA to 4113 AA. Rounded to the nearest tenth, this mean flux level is 30.3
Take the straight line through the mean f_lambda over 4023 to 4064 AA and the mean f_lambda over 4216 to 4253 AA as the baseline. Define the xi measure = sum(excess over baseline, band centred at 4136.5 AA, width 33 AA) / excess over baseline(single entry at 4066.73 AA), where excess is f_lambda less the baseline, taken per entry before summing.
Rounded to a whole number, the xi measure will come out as -2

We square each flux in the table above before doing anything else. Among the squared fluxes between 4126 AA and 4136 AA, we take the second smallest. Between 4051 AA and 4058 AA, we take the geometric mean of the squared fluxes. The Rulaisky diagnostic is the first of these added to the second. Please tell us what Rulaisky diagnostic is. 1758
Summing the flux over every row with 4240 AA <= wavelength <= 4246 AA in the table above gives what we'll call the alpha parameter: 99.7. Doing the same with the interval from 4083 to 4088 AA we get 96.6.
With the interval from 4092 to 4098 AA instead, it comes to 94.3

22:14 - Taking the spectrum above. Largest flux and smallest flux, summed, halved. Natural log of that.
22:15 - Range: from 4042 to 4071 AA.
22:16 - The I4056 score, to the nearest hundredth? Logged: 3.40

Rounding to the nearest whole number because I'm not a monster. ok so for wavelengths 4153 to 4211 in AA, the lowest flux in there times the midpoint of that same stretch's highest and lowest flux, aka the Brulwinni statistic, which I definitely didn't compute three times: 740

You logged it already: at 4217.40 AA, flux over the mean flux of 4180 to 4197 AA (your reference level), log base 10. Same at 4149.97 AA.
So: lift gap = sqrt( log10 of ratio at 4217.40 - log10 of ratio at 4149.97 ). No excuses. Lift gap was 0.23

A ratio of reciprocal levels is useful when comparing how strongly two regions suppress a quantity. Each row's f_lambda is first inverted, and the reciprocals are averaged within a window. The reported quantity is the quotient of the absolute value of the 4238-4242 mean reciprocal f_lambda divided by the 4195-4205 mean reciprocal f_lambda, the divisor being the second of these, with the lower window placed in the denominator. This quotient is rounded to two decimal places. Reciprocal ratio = 0.90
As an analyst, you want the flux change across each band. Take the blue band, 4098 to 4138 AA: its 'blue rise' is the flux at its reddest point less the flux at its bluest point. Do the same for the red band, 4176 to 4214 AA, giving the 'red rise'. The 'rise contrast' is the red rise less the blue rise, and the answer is 3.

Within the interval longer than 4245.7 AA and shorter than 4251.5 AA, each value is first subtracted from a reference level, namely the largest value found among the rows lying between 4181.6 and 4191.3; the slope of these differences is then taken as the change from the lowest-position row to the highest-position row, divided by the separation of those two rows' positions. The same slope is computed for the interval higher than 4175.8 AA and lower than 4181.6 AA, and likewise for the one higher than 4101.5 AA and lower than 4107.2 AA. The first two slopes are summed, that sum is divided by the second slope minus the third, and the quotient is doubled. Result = -3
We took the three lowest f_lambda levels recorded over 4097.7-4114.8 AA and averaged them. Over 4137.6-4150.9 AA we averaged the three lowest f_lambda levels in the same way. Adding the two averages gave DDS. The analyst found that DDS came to 56.7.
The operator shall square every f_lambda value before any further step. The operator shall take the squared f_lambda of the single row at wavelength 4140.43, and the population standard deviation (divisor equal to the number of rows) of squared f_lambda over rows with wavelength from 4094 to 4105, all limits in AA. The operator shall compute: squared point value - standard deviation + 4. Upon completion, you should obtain 832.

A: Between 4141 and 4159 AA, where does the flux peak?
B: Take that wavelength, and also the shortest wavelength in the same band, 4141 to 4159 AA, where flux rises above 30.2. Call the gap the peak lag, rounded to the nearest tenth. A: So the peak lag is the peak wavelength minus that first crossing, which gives 1.9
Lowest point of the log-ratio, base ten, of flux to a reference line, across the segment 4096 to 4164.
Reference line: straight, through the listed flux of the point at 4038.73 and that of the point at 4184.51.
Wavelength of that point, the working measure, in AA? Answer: 4100.58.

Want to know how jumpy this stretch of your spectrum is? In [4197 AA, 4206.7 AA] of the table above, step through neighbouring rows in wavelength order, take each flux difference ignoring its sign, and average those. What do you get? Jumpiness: 0.63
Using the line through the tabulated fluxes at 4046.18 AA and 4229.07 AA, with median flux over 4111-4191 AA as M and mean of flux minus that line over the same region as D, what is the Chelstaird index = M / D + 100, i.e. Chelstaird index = 154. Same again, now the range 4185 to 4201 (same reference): 135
